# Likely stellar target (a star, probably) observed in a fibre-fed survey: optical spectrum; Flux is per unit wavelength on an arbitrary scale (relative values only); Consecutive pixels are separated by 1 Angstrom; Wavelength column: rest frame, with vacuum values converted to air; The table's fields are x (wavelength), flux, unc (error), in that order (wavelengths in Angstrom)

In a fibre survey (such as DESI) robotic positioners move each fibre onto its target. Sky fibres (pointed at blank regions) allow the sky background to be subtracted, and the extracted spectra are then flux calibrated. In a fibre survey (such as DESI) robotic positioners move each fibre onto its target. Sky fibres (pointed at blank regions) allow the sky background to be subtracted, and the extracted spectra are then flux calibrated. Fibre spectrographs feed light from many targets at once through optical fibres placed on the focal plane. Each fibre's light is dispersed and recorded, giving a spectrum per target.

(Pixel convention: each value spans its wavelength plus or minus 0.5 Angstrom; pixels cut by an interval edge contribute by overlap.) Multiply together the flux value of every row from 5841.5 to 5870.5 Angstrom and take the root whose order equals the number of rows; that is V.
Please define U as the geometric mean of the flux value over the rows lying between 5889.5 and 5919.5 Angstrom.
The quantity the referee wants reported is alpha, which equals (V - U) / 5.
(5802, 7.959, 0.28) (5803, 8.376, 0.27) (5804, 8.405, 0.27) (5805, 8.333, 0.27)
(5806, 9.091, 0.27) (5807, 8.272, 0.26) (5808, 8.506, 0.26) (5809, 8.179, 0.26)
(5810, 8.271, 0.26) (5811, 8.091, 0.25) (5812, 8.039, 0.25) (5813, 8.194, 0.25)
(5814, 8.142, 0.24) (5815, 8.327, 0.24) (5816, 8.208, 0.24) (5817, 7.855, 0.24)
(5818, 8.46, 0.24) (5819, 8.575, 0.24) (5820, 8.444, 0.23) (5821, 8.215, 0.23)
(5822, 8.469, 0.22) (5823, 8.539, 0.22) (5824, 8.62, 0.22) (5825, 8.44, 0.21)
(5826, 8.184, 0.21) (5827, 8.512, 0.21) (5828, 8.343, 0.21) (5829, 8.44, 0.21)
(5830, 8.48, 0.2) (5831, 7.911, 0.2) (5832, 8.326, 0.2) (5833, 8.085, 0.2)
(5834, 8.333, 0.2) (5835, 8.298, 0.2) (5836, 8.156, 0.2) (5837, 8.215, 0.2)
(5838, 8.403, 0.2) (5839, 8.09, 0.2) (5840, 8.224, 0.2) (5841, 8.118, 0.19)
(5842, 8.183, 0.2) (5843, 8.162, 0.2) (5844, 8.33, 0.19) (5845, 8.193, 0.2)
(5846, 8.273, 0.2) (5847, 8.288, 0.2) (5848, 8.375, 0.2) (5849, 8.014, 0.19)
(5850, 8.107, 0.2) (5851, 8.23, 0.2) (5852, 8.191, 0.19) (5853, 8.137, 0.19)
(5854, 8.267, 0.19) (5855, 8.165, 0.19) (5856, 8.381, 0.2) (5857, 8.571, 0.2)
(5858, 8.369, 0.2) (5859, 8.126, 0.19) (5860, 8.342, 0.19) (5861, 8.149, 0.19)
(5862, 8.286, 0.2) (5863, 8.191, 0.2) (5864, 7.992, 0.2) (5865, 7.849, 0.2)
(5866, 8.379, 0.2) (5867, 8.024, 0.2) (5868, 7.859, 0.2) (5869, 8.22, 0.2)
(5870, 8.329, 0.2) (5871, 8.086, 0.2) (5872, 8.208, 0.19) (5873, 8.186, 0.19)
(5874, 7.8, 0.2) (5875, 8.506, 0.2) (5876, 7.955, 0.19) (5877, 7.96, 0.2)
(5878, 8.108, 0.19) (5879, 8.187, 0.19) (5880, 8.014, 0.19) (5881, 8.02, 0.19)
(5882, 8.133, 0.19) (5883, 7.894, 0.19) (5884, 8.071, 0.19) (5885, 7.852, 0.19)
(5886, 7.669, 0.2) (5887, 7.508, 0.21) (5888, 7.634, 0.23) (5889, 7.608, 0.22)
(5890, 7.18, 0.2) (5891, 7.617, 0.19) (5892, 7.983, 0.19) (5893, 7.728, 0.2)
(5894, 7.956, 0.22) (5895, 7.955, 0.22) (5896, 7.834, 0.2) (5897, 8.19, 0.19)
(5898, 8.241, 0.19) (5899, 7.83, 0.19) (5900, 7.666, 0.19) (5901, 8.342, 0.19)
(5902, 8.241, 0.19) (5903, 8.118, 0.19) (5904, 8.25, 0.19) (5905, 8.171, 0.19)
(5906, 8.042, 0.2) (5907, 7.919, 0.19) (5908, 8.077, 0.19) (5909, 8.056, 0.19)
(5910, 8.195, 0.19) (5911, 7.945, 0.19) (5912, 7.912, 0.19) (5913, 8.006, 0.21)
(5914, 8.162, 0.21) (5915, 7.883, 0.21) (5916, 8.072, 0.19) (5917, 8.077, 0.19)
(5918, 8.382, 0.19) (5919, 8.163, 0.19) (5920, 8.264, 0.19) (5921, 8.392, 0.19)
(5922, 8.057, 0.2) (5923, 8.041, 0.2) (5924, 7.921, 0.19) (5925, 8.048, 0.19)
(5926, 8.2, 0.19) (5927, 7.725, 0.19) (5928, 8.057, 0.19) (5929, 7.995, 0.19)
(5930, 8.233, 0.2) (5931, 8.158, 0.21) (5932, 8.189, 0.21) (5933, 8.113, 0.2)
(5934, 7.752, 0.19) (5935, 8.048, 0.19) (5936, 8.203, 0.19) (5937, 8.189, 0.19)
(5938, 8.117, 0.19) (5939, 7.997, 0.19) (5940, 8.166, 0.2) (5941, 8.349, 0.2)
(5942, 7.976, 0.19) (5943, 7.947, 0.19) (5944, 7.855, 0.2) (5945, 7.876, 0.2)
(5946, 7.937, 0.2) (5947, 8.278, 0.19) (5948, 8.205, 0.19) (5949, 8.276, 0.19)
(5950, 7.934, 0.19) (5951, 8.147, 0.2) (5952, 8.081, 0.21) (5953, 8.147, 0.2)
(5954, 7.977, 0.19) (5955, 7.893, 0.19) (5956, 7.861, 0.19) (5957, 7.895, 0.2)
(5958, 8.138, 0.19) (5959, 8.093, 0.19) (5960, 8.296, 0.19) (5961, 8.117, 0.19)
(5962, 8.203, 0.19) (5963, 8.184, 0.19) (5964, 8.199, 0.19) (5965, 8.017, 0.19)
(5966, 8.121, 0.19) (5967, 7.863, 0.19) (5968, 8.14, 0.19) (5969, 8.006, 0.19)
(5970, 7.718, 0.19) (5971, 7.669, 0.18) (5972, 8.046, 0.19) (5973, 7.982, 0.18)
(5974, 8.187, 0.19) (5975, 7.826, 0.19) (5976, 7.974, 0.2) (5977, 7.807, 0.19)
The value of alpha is 0.040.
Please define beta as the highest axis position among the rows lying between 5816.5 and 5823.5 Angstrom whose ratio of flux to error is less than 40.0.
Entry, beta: 5823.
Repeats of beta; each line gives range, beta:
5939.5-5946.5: 5946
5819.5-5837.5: 5831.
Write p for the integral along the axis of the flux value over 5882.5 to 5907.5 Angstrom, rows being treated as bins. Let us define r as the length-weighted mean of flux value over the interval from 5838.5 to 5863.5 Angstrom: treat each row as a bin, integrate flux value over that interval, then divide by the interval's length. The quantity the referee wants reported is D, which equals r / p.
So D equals 0.0417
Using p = 197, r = 8.23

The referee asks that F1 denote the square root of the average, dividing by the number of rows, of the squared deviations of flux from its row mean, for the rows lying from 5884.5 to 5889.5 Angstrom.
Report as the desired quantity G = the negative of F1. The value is -0.11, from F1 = 0.112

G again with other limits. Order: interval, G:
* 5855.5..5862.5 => -0.14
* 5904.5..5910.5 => -0.09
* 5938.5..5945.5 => -0.16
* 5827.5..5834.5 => -0.19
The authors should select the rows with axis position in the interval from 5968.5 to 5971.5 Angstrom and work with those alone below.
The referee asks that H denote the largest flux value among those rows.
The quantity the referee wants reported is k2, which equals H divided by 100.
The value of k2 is 0.080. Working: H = 8.006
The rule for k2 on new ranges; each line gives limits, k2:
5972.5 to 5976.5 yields 0.082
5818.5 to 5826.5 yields 0.086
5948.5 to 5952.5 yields 0.083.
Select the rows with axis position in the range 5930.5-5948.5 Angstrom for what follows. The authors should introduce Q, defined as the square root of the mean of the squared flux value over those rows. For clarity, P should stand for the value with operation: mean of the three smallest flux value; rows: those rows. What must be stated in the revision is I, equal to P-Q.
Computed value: -0.25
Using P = 7.83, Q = 8.08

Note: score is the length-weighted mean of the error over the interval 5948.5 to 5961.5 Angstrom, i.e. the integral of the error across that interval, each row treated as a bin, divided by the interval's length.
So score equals 0.194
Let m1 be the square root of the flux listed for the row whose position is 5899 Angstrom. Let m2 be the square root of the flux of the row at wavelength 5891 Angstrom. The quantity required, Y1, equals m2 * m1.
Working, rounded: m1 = 2.80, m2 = 2.76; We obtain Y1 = 7.7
